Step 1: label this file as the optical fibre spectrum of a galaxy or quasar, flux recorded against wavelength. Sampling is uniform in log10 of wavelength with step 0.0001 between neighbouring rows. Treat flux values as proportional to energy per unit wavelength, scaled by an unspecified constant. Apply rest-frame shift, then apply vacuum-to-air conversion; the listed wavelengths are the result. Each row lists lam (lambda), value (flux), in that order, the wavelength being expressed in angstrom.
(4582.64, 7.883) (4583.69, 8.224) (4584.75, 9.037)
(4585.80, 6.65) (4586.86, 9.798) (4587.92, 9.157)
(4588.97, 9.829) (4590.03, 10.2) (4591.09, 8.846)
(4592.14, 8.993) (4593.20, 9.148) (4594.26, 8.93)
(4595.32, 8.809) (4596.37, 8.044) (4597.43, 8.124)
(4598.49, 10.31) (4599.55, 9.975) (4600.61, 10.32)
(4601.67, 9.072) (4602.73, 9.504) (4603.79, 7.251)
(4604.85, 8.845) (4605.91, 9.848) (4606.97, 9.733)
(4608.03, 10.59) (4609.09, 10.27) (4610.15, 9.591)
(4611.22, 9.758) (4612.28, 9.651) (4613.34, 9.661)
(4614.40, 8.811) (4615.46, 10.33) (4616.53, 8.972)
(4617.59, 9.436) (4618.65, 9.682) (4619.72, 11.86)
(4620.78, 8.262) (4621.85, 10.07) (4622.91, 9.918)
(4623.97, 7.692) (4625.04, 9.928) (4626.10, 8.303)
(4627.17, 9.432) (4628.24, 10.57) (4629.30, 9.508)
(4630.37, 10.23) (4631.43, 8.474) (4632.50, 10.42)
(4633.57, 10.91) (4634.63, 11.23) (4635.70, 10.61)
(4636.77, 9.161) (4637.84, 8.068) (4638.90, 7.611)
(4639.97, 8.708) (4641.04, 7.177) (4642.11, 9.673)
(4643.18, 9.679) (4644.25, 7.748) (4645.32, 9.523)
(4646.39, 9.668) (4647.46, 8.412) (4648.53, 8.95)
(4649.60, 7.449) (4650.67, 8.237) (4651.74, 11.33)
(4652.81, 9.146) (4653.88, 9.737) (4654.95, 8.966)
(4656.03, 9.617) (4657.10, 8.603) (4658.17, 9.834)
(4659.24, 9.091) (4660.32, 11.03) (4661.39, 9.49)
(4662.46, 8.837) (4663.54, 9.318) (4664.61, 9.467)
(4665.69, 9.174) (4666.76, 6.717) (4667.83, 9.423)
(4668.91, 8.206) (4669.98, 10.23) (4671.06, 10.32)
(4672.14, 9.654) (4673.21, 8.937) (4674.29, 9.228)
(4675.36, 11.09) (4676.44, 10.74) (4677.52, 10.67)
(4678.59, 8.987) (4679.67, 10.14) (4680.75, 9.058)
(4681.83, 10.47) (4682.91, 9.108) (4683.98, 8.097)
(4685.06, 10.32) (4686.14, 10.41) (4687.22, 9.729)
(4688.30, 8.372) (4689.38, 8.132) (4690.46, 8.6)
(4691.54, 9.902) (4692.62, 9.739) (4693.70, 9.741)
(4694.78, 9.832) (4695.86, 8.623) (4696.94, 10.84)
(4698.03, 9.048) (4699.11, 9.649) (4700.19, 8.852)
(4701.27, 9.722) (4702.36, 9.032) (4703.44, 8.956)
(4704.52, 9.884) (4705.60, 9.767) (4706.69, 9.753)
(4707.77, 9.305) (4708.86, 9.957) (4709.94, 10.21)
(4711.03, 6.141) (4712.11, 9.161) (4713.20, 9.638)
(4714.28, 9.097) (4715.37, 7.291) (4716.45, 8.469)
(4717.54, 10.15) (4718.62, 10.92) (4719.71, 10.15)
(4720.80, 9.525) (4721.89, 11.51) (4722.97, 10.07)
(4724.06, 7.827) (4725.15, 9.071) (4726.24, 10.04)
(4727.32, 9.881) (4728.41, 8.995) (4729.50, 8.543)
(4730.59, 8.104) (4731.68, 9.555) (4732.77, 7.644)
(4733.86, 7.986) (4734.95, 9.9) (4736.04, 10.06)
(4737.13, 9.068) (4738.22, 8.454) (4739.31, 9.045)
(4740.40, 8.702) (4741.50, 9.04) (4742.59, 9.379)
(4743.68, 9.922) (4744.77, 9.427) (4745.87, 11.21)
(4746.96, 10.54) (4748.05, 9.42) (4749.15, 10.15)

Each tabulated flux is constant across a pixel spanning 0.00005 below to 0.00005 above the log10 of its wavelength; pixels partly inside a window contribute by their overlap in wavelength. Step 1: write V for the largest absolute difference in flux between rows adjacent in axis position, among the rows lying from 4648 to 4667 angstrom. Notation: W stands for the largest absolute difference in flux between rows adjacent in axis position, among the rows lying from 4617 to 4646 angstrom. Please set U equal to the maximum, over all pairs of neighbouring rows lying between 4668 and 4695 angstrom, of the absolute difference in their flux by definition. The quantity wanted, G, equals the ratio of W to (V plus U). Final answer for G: 0.68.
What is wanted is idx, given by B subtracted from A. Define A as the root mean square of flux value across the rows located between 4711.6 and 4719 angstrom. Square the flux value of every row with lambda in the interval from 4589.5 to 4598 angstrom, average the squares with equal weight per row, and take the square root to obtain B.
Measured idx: 0.4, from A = 9.3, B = 8.9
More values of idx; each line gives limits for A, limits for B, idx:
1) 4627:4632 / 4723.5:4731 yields 0.7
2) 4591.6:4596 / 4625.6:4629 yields -0.5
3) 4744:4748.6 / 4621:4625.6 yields 0.7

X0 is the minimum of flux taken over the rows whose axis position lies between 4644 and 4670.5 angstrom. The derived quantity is 6.717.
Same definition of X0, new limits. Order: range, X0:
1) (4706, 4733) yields 6.141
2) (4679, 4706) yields 8.097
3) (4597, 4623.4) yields 7.251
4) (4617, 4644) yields 7.177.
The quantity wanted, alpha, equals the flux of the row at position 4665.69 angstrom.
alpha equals 9.174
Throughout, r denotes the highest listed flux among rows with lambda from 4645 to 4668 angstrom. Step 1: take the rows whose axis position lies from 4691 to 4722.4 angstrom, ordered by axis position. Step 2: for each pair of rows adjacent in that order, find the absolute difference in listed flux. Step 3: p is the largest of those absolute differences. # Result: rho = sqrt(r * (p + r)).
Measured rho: 13.2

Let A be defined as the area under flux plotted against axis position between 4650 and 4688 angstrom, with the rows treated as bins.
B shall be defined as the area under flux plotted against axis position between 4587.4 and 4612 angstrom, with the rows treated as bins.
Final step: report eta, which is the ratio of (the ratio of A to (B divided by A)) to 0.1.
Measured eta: 5675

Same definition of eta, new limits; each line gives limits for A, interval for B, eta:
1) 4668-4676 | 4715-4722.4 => 827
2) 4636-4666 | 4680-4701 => 3748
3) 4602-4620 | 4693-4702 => 3481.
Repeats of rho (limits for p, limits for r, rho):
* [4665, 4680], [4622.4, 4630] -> 11.8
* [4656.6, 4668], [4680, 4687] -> 11.7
